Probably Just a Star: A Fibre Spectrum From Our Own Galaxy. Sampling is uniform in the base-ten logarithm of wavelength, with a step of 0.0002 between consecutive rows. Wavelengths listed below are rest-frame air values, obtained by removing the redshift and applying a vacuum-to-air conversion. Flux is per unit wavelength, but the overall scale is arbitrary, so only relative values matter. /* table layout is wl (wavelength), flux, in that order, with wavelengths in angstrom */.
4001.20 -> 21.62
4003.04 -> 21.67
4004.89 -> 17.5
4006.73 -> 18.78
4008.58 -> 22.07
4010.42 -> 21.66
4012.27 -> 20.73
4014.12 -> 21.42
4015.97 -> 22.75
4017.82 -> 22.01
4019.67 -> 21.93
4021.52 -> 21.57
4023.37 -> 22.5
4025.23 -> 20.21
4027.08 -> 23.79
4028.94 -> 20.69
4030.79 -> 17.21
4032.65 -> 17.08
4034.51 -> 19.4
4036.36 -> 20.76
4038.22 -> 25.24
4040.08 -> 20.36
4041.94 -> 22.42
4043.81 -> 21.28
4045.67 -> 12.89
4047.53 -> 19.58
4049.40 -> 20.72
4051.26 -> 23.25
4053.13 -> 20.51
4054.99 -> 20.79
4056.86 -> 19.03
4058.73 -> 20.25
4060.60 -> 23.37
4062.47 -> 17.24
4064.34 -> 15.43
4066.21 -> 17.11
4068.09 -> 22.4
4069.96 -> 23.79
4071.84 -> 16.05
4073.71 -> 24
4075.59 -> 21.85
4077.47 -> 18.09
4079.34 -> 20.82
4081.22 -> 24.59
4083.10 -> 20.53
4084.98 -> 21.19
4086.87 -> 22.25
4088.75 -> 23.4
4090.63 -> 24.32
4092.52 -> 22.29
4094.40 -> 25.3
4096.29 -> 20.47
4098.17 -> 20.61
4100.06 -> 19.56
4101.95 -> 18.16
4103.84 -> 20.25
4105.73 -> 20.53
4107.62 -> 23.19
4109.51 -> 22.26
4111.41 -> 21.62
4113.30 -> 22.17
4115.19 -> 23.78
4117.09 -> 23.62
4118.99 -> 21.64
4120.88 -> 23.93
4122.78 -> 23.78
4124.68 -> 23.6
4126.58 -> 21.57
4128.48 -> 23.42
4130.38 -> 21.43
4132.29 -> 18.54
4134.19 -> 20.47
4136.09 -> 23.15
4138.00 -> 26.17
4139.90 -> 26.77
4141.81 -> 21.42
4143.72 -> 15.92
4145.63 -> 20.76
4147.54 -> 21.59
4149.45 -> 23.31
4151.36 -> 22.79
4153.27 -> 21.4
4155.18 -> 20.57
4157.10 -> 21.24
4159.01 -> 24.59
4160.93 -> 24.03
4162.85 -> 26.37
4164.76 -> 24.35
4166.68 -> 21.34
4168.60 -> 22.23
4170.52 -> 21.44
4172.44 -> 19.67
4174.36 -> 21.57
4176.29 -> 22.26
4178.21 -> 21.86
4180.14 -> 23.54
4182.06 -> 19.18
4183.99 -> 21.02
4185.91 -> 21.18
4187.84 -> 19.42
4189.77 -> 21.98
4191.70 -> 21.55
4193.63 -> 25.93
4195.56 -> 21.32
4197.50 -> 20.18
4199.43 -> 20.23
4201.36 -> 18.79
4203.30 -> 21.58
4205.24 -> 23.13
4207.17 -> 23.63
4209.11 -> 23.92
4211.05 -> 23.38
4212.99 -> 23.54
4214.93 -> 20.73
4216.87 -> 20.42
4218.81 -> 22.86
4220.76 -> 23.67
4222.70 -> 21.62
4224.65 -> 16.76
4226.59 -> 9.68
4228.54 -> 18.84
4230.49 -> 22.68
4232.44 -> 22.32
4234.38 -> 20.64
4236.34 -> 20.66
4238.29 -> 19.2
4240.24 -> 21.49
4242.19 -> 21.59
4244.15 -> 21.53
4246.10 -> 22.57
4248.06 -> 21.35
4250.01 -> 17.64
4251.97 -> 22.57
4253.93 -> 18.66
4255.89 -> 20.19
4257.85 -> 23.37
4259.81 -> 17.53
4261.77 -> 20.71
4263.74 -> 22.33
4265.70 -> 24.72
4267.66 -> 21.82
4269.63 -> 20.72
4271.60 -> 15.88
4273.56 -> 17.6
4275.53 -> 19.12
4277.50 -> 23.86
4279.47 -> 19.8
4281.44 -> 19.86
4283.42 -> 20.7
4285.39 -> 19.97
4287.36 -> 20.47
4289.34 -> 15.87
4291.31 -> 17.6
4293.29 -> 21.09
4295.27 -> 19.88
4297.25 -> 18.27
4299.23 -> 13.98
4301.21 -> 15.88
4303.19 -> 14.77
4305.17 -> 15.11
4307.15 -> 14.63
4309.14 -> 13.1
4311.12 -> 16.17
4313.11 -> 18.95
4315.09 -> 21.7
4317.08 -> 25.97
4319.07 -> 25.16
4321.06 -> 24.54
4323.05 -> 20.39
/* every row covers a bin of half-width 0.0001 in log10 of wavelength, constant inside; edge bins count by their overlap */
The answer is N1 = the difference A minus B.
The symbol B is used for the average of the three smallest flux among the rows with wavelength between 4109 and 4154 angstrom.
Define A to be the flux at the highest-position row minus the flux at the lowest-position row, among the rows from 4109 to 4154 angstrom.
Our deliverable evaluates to -19.2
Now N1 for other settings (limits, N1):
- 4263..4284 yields -19.2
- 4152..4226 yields -22.9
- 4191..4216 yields -20.6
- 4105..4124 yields -18.0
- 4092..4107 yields -21.1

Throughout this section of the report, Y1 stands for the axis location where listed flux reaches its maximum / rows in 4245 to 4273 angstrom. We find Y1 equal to 4265.70 angstrom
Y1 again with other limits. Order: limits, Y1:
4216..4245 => 4220.76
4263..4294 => 4265.70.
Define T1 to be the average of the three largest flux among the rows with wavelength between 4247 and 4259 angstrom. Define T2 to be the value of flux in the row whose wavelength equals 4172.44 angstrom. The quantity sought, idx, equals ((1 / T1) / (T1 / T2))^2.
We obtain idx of 0.0015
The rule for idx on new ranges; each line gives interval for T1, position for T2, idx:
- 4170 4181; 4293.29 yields 0.0017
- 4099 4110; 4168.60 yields 0.0021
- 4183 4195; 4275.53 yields 0.0013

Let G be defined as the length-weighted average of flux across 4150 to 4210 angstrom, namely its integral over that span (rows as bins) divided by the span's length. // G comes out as 22.0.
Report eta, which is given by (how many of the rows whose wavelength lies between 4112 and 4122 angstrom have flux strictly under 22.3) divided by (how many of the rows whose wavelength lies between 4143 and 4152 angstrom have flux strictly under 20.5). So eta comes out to 2.0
